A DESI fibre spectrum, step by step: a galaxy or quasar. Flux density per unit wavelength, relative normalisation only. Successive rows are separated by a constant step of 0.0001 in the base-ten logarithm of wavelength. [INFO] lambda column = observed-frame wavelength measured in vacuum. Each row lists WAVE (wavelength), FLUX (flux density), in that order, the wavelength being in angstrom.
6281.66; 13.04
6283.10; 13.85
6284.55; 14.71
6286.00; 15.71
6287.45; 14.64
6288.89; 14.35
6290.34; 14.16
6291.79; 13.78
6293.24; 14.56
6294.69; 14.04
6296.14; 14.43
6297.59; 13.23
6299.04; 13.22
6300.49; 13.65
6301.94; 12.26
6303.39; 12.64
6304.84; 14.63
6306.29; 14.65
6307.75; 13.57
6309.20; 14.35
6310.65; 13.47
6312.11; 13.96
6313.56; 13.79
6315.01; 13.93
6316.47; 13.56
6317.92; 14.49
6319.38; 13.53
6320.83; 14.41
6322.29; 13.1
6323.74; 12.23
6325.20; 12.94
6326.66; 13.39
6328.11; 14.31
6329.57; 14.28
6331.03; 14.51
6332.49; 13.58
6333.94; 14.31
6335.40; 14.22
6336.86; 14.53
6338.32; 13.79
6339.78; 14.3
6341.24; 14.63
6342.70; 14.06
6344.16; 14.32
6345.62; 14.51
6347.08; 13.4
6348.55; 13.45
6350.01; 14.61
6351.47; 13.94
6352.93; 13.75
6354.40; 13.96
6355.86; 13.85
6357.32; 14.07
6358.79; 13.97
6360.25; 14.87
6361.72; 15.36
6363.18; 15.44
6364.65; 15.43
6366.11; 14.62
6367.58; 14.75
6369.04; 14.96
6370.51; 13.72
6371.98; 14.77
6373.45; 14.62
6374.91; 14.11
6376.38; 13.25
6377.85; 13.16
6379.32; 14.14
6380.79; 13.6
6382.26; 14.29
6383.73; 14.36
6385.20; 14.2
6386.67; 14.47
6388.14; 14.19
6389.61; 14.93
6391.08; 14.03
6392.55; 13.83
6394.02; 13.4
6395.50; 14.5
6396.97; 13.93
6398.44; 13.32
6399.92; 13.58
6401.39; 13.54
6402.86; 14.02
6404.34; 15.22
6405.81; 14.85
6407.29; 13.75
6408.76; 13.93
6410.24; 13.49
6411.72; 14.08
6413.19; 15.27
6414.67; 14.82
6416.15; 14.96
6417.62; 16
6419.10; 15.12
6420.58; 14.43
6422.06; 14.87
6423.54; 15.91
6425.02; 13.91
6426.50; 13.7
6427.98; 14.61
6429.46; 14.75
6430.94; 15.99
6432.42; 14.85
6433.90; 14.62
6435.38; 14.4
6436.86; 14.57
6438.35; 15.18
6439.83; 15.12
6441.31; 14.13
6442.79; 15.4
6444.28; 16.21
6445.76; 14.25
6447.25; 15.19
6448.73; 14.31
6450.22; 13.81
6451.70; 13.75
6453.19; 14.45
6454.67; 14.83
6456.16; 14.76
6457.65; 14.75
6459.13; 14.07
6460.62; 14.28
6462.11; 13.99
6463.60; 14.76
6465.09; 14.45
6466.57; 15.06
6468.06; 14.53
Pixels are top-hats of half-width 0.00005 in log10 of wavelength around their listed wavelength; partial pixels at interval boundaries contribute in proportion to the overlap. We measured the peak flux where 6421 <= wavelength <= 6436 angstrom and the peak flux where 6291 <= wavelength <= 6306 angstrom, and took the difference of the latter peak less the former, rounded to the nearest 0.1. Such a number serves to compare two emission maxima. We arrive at -1.4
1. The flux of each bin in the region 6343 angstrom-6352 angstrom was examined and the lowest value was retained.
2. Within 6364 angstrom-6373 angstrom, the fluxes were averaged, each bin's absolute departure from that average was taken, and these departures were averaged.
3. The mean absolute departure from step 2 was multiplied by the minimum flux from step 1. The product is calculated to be 4.8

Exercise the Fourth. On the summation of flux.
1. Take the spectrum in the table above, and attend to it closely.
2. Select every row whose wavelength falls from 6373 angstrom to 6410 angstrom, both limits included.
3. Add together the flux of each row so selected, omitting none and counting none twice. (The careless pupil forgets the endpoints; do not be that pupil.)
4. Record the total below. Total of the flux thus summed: 351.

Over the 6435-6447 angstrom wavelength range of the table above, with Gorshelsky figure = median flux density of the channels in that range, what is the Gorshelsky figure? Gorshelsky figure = 14.8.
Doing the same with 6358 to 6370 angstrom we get 14.9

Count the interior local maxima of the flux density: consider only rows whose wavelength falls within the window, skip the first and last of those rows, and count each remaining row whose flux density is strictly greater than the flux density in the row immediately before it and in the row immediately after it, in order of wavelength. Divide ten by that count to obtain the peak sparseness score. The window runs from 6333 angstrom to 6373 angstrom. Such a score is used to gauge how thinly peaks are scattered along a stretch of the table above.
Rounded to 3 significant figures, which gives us 1.25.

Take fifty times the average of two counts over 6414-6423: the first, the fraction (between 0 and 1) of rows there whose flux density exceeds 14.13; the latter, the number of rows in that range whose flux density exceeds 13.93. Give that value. 175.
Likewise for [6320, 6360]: 436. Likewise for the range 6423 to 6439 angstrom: 245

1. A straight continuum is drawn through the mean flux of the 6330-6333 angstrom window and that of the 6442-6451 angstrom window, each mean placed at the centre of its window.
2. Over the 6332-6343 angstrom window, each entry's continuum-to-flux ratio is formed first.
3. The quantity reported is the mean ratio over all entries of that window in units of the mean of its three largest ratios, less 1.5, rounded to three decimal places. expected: -0.526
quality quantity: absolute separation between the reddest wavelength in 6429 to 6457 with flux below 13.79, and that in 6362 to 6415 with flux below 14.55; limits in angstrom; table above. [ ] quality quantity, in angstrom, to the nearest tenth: 40.0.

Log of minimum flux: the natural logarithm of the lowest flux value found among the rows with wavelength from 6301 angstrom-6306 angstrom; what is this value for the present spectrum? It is 2.51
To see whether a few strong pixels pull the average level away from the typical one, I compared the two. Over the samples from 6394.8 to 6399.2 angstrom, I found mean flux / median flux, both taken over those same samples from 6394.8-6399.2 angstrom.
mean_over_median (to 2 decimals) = 1.00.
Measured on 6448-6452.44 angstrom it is 1.01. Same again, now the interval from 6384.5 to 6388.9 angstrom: 1.01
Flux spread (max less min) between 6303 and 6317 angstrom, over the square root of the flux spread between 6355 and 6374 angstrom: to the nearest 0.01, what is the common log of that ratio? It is 0.19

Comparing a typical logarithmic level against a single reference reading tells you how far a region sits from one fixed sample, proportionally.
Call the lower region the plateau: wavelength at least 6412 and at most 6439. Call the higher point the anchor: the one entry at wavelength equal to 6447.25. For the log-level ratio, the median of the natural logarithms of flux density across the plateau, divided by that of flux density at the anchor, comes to 0.99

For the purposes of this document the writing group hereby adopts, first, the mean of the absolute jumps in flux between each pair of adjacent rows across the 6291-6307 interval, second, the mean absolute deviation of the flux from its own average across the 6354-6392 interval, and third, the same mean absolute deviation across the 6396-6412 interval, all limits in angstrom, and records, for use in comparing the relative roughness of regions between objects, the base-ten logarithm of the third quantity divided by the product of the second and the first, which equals 0.07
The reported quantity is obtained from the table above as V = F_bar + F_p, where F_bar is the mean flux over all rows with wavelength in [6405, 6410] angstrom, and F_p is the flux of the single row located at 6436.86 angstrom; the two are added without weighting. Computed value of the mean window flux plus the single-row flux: 28.7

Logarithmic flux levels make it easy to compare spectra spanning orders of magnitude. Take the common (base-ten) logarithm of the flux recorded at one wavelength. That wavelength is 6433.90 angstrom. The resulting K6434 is 1.16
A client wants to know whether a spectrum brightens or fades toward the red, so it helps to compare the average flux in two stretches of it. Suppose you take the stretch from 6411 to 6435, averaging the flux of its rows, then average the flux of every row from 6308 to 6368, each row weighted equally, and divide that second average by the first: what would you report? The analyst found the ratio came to 0.95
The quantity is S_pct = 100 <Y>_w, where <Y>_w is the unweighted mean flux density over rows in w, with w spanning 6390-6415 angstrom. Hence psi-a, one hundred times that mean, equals 1409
